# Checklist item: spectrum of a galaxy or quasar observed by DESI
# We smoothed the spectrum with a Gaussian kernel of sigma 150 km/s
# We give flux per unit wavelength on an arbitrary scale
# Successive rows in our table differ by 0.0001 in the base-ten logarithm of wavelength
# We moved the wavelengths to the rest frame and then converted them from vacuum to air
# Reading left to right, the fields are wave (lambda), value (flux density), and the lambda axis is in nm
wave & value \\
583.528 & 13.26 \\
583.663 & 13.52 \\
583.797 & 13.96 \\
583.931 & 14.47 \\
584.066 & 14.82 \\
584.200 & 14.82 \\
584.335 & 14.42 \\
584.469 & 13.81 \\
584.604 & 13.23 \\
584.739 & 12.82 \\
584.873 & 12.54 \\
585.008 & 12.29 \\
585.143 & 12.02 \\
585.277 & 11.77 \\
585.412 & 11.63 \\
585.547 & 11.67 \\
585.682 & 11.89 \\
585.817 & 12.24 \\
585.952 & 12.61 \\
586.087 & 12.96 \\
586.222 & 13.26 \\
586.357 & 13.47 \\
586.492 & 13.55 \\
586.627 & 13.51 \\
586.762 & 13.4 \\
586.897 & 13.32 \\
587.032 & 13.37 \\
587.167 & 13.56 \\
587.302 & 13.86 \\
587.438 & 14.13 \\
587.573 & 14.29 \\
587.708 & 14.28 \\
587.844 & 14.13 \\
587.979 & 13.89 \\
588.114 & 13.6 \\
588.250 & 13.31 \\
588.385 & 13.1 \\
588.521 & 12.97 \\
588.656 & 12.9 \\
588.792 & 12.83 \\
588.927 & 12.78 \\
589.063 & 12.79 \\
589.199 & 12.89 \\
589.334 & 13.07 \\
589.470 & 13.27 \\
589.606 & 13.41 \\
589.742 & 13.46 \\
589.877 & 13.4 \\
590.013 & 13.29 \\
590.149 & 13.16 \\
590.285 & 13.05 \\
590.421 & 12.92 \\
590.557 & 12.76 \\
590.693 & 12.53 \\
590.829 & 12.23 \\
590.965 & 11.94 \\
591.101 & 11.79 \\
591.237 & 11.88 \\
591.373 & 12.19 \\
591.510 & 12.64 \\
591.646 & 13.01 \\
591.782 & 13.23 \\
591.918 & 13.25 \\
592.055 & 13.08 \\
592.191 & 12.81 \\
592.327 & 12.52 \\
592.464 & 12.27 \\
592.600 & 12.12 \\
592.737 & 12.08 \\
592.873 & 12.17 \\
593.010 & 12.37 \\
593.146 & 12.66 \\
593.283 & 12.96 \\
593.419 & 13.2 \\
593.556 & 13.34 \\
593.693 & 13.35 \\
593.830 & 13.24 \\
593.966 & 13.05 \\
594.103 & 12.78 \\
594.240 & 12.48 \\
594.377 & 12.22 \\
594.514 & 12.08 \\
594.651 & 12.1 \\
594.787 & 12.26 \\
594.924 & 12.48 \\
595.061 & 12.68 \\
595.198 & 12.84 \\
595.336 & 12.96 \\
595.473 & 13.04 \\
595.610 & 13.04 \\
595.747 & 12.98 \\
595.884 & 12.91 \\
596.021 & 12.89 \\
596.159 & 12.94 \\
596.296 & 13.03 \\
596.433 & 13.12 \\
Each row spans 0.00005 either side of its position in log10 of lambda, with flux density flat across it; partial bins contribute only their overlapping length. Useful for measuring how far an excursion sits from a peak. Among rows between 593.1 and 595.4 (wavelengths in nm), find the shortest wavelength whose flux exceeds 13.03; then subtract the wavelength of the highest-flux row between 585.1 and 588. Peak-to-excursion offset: 5.85 nm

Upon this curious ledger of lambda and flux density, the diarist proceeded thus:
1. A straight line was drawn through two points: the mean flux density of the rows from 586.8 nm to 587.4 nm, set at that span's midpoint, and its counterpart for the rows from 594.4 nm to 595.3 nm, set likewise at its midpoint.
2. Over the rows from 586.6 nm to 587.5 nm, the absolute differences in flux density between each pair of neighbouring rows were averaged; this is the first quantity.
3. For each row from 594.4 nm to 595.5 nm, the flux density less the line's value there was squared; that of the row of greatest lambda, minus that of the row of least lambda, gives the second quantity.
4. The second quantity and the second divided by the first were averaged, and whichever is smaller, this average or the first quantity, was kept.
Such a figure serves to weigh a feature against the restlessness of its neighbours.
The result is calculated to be 0.2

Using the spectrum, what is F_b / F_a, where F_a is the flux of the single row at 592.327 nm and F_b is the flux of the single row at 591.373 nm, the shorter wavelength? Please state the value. 0.97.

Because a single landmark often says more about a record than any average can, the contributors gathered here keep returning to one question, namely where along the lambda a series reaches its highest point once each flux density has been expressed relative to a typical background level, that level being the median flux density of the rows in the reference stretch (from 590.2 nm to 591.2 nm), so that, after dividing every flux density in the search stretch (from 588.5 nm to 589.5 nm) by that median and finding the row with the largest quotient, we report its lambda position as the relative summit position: 589.470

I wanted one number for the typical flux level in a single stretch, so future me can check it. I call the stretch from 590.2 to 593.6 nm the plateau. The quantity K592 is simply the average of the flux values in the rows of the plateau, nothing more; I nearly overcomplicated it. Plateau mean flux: 12.6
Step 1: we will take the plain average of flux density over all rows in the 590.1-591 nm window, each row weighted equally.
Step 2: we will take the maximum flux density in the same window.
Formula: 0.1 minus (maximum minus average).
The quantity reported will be -0.4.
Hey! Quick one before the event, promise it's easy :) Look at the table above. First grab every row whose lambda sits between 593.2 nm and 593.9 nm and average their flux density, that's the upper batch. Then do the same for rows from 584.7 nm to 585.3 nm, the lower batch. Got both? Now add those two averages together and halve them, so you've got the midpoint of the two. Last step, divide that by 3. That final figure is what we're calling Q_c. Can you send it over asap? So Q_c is 4.25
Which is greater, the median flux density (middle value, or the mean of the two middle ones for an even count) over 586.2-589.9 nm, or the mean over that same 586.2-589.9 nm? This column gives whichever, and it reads 13.4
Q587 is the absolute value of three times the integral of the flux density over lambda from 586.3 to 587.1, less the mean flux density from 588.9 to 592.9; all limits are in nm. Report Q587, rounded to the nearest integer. 20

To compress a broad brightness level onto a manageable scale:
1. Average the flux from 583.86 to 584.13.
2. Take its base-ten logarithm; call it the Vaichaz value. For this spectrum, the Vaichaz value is 1.17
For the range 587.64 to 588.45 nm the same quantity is 1.14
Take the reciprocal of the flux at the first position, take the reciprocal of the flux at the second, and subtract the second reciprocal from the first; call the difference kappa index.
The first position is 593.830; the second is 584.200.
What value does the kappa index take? 0.008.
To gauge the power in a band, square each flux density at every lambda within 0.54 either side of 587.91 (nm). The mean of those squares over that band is 192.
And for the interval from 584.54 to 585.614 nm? 150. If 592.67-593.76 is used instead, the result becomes 163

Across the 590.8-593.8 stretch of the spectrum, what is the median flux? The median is 12.6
